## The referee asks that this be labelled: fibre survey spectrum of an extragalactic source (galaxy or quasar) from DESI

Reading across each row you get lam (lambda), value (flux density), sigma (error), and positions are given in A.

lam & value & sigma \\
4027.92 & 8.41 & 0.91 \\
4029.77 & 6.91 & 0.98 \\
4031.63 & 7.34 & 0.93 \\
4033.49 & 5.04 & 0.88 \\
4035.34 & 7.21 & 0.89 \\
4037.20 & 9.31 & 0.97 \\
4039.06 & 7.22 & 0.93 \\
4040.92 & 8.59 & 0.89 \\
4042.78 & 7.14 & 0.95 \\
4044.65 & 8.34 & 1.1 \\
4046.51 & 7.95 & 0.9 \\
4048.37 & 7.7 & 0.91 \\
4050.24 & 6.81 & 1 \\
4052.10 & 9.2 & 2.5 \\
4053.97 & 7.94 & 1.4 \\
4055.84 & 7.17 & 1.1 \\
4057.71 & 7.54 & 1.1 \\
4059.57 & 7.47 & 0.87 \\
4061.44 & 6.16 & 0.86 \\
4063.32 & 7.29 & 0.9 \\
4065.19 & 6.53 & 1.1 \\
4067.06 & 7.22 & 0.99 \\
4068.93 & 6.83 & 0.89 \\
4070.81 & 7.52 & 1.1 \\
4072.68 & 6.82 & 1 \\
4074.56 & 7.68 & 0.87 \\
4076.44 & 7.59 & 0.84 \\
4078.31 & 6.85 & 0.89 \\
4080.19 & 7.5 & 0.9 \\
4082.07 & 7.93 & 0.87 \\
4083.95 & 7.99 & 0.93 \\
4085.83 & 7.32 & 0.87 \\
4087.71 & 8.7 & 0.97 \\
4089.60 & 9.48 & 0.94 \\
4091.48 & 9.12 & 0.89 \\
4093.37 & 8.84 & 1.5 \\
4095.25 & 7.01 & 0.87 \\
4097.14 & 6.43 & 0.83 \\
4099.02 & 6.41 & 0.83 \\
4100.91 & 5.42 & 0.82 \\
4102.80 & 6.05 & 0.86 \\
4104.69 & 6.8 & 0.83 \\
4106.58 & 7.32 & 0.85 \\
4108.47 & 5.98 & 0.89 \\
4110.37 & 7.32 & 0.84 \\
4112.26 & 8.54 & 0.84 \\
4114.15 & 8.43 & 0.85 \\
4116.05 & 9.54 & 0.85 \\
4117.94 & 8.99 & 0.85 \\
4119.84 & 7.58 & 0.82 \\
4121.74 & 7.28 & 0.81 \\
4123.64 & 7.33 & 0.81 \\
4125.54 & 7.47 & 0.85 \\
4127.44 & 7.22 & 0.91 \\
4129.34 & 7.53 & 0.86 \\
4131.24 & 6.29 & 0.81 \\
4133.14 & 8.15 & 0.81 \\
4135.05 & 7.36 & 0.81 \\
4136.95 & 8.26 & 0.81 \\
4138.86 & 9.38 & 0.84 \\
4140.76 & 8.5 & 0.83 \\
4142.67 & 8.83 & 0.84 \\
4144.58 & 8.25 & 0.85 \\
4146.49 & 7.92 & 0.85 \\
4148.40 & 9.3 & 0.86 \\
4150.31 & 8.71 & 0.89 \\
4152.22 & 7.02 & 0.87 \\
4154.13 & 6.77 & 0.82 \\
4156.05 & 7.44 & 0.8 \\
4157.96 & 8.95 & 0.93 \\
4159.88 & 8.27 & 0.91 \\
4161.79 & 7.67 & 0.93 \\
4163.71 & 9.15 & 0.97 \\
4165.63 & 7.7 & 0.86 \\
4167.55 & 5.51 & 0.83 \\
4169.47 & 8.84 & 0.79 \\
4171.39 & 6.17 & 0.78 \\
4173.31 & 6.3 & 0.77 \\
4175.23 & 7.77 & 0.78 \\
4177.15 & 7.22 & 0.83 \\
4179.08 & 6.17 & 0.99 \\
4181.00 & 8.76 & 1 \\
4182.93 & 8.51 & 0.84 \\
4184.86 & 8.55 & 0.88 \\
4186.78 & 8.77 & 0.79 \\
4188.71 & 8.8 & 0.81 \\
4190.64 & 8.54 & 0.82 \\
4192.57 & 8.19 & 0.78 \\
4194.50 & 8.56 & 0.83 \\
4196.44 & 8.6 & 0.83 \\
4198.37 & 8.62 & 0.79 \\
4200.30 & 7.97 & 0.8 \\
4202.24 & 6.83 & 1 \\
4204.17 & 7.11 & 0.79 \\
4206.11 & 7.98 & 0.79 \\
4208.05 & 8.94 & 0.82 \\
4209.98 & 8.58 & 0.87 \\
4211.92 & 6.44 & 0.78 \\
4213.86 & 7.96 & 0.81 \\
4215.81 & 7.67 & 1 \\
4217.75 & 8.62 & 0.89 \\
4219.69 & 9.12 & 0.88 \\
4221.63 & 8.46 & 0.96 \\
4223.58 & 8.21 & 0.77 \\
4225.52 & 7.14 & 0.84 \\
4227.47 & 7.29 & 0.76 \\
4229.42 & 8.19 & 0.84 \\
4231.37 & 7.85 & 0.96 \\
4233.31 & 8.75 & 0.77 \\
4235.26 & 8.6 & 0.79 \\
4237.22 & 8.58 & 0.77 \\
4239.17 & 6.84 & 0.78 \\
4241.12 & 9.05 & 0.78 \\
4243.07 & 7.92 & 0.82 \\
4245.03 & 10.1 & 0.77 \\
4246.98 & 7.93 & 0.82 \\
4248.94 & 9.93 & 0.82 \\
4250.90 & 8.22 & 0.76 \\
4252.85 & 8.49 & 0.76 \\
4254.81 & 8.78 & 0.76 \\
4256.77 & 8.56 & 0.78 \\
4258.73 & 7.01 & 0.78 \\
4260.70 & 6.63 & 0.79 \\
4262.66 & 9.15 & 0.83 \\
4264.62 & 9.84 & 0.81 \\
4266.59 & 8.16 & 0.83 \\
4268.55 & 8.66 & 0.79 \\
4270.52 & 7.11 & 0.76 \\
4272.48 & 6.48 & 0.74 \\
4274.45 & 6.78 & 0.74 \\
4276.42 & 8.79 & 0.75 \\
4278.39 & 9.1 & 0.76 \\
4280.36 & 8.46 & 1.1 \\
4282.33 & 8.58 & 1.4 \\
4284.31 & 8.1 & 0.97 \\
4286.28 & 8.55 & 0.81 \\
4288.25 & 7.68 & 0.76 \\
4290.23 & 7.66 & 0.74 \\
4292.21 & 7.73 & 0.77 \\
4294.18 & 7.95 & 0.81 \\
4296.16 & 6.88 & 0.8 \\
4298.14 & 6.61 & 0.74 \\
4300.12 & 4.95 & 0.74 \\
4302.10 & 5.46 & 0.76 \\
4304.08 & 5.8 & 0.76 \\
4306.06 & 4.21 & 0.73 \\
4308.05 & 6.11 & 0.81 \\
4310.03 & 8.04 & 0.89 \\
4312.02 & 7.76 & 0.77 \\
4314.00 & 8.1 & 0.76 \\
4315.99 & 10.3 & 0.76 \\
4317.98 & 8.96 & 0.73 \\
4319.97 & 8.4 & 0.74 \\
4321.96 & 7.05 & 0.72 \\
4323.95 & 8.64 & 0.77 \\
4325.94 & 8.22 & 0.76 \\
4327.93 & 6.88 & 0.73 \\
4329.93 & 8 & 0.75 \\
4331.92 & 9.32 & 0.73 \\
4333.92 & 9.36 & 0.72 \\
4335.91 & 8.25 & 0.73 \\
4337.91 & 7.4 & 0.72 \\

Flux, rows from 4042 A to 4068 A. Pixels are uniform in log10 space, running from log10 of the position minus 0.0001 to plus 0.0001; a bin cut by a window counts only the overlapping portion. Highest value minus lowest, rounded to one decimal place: 3.0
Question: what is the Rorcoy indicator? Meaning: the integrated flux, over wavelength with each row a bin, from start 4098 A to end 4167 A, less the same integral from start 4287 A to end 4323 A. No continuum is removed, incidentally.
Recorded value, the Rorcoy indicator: 274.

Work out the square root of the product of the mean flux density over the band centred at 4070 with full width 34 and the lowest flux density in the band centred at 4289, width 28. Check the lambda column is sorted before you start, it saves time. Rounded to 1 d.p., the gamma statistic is 6.0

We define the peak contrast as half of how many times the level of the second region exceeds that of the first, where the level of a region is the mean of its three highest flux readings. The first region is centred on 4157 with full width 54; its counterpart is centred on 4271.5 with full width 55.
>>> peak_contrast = 0.537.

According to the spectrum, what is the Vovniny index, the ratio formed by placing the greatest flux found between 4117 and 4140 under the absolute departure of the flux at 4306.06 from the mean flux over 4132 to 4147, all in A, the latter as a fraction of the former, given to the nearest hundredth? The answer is 0.44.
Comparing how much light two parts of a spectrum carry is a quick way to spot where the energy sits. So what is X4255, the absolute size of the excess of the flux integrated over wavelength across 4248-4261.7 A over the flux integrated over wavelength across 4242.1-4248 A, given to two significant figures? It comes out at 62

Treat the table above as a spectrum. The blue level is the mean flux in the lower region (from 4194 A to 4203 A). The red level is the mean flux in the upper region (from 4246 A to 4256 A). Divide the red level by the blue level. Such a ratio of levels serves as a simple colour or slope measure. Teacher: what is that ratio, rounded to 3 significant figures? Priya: 1.07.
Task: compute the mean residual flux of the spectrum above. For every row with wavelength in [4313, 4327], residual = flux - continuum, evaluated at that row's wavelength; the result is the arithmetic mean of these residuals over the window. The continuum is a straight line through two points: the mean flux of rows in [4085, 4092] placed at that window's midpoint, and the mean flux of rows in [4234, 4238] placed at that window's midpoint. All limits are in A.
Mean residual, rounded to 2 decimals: -0.03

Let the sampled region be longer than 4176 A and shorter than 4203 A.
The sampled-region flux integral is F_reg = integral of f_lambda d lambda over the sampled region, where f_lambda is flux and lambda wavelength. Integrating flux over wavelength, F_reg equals 220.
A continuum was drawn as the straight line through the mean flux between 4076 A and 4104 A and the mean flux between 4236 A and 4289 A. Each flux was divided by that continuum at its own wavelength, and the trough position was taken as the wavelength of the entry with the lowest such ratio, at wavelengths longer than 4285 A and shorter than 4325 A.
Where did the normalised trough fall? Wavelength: 4306.06 A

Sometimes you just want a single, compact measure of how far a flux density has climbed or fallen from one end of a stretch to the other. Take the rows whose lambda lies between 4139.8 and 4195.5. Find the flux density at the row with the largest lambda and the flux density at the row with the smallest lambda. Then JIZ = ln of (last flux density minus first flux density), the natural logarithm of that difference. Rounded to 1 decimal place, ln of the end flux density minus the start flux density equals -2.8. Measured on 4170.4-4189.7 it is 1.0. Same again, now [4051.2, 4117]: -1.1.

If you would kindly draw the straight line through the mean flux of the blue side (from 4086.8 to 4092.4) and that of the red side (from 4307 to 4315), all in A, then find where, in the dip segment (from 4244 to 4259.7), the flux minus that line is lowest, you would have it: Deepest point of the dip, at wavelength 4258.73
